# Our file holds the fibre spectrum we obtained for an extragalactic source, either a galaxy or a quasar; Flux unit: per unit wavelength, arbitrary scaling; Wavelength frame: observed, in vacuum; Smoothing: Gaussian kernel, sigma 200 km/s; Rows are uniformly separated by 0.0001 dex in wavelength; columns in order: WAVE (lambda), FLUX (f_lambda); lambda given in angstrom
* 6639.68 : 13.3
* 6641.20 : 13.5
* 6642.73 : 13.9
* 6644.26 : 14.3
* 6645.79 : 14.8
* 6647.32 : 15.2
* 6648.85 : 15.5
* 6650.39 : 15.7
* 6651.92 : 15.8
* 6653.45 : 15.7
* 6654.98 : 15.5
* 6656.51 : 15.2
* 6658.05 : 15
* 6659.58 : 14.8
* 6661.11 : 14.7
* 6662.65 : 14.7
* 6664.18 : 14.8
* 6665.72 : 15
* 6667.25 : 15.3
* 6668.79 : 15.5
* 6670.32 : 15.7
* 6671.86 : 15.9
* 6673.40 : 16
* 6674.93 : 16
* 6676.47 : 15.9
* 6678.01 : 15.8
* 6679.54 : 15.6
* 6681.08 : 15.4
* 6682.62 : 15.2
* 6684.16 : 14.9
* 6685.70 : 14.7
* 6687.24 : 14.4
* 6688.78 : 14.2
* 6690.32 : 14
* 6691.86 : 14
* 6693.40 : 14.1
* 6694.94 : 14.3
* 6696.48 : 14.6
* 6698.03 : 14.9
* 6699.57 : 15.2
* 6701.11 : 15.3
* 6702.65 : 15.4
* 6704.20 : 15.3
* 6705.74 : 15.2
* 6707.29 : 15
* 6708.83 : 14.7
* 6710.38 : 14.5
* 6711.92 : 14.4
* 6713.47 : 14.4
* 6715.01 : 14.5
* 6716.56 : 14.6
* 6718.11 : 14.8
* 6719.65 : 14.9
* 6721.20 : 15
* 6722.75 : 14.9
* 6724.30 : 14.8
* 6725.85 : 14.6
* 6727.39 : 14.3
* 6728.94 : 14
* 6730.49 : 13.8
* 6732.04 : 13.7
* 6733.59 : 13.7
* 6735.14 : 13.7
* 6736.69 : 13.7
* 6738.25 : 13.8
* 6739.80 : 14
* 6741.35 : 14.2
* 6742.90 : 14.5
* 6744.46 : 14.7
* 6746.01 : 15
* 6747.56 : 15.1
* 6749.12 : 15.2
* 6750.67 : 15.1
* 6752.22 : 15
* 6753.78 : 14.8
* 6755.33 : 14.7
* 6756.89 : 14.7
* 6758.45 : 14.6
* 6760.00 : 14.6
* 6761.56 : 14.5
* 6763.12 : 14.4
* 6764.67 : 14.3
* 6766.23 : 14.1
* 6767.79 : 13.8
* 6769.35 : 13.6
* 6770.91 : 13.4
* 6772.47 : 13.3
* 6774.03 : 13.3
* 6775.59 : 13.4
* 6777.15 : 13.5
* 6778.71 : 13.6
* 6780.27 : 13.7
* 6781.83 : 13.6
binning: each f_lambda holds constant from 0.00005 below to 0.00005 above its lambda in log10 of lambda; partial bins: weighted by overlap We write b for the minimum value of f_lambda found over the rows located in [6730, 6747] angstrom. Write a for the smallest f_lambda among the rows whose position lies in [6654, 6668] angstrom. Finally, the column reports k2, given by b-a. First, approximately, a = 14.7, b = 13.7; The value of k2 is -1.00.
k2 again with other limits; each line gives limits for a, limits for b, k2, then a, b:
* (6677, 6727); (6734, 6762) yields -0.30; 14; 13.7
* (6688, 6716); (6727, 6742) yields -0.30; 14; 13.7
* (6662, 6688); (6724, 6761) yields -0.70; 14.4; 13.7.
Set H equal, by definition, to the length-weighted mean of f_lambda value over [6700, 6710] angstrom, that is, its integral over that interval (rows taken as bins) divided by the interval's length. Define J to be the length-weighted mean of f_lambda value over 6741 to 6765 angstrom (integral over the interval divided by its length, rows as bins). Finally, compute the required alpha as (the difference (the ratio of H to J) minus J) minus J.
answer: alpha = -28.4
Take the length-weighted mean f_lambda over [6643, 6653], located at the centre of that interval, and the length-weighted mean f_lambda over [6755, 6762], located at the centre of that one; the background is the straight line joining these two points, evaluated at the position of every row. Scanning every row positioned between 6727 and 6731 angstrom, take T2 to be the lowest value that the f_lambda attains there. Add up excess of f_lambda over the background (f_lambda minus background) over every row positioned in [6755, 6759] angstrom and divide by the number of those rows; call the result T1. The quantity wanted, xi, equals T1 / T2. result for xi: 0.004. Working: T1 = 0.0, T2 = 13.8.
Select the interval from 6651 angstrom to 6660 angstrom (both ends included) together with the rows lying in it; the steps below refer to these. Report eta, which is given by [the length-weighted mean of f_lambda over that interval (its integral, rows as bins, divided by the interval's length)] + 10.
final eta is 25.4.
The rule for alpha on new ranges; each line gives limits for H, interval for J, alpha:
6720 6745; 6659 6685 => -29.8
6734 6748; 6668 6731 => -28.8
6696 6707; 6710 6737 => -27.7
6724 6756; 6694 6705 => -29.0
